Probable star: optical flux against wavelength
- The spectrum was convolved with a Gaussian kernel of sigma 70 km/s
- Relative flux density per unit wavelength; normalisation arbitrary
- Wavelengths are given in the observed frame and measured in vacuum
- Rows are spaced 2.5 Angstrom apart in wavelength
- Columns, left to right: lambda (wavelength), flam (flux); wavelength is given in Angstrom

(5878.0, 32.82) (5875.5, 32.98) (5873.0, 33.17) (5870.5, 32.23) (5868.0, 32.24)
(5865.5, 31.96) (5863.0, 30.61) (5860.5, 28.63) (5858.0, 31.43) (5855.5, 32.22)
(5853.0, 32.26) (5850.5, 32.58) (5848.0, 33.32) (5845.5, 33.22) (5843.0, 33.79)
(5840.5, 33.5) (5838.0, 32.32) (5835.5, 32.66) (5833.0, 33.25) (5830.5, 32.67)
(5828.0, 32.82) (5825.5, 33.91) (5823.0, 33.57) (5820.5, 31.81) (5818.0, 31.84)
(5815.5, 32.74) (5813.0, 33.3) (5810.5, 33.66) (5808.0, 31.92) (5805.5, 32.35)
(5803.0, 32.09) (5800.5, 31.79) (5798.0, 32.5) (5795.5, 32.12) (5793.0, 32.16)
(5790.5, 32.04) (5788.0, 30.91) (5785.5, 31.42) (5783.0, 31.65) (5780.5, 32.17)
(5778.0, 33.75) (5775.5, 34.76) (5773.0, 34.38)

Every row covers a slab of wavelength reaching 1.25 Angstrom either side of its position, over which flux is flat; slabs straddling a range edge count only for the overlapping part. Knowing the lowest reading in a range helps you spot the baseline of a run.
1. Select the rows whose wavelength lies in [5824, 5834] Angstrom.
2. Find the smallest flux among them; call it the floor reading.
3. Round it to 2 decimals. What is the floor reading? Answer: 32.67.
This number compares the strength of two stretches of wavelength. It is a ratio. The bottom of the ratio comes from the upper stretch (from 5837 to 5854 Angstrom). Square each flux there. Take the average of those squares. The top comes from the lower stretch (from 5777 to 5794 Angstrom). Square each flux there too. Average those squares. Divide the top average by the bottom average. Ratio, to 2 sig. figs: 0.94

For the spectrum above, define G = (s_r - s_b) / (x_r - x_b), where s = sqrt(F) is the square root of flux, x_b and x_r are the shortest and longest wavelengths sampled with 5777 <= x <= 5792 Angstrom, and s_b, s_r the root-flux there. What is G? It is -0.012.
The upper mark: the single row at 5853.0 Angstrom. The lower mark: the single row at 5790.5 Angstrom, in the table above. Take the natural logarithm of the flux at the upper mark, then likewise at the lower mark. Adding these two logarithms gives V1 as 6.94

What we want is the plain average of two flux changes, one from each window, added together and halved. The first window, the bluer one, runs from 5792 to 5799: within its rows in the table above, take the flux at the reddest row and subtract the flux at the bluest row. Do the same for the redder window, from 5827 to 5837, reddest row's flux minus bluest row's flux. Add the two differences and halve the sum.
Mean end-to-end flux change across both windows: 0.09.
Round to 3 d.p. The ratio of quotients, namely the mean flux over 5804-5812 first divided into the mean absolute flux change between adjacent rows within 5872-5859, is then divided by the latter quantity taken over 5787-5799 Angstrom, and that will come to 0.066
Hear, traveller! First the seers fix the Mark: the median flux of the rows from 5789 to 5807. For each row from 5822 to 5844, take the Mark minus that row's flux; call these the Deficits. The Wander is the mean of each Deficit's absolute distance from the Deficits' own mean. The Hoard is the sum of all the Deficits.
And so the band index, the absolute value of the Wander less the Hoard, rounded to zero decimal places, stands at 10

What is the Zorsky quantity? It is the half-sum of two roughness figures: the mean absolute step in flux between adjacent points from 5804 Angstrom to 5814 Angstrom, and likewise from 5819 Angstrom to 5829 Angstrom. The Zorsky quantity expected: 1.0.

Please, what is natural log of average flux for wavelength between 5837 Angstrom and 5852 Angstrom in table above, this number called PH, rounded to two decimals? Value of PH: 3.50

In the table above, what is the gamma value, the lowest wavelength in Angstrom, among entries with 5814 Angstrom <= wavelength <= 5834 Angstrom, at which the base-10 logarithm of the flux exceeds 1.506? 5815.5 Angstrom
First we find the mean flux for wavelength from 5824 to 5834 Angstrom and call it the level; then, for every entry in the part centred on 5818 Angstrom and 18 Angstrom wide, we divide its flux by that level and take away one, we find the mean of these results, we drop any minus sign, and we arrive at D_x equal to 0.006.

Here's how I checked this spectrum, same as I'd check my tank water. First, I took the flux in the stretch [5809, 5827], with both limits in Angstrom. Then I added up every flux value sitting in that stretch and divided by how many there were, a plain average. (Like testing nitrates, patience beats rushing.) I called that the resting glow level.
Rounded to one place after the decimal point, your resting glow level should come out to 33.0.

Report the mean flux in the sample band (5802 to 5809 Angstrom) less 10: 22.1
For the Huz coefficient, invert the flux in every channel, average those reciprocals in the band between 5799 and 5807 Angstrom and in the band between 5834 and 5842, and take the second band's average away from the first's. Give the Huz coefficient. 0.0007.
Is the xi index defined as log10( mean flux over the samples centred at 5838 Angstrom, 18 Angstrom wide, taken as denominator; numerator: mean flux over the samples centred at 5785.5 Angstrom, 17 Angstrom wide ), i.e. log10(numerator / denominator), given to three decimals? -0.014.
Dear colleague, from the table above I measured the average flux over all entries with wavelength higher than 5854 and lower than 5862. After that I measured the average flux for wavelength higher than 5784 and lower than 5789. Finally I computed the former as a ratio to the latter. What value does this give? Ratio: 0.987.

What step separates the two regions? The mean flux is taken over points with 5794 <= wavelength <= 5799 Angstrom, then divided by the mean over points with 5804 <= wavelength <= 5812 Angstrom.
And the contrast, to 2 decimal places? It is 0.99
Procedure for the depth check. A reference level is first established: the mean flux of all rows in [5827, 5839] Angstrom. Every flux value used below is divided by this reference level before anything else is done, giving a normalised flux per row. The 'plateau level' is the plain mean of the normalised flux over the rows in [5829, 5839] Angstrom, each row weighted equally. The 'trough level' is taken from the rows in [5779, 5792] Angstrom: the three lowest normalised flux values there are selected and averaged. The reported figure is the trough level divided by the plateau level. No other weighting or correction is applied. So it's 0.957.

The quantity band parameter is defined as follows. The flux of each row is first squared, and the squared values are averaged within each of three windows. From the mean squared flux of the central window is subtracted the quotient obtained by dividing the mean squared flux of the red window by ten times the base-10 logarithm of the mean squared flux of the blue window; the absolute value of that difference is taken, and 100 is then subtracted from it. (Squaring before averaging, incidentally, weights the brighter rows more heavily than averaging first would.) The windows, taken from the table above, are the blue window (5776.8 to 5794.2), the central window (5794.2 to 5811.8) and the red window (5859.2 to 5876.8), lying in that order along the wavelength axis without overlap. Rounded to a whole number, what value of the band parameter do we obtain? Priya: 913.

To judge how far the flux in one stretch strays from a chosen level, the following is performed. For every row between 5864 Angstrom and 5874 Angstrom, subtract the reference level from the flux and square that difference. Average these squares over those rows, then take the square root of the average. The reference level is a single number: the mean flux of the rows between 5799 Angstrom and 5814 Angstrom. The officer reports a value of 0.5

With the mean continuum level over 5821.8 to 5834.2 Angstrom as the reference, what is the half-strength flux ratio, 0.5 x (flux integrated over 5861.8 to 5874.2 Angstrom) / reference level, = 6.0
